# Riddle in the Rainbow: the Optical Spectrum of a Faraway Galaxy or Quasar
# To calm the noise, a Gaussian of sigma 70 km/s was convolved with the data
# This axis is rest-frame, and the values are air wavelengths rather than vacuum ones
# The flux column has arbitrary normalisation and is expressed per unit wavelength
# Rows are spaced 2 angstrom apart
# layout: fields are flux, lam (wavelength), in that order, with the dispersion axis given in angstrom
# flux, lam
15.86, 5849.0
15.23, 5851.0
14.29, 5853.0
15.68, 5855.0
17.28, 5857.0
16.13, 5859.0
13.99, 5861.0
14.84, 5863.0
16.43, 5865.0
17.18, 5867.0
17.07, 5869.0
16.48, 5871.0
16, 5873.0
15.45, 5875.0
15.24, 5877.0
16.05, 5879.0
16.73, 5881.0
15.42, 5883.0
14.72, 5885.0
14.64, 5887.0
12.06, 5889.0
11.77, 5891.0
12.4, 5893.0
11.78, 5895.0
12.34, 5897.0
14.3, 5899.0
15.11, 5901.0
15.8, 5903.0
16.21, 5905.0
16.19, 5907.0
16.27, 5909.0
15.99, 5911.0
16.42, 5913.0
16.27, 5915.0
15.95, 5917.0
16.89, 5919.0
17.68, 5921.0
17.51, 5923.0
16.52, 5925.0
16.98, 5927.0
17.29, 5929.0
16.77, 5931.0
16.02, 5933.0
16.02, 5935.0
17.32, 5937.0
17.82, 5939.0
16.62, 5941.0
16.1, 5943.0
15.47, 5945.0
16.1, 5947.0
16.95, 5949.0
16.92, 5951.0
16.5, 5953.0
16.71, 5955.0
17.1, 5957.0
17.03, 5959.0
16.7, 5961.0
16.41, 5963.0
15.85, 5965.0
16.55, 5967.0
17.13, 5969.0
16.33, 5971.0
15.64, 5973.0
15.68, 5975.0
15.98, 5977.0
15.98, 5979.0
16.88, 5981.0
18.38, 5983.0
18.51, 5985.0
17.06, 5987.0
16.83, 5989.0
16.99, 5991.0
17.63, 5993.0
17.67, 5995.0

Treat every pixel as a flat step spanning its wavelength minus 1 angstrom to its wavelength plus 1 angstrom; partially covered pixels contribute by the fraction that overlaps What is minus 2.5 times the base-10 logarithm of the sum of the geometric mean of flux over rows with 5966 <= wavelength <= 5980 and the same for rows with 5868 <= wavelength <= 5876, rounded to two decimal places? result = -3.78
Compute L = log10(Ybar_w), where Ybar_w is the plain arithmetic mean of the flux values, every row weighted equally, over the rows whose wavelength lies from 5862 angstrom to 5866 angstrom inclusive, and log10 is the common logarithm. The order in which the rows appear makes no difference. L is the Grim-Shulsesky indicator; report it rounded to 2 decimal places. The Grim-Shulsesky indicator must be 1.19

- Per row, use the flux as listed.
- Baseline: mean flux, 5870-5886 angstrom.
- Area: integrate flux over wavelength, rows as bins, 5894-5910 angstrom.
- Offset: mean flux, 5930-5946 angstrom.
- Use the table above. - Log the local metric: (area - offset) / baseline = 13.9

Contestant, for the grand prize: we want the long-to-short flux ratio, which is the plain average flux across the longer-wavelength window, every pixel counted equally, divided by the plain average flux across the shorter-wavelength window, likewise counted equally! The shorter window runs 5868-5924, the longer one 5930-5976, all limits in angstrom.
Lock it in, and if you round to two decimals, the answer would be 1.08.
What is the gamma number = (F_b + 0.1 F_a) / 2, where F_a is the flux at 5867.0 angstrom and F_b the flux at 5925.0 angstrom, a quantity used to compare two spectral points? 9.12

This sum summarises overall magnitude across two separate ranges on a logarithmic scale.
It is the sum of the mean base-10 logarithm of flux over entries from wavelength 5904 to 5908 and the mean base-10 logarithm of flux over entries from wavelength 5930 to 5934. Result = 2.42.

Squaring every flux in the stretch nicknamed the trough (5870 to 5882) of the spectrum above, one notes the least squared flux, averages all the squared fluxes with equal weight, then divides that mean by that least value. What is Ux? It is 1.10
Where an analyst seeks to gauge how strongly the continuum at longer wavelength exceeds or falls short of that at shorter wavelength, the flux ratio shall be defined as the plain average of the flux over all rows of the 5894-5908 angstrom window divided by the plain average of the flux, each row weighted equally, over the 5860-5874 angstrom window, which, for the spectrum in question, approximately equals 0.91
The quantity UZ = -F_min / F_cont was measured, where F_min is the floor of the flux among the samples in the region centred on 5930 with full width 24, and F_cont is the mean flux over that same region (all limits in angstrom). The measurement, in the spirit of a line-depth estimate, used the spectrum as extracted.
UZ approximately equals -0.945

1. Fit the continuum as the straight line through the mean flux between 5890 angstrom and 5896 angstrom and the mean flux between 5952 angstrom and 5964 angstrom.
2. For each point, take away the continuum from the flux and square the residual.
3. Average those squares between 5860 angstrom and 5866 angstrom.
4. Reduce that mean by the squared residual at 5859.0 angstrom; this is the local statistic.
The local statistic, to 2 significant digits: -15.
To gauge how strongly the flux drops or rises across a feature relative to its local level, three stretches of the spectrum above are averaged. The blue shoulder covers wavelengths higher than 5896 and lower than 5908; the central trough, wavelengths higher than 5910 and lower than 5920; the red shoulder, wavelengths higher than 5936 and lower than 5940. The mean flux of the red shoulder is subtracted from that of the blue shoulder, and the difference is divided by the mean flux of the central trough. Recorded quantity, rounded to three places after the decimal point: -0.158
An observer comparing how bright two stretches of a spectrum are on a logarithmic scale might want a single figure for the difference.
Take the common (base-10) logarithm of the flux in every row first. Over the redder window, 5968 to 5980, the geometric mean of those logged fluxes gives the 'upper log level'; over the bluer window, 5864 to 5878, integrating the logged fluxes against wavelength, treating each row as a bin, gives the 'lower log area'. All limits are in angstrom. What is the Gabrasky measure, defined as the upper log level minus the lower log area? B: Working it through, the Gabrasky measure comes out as -15.7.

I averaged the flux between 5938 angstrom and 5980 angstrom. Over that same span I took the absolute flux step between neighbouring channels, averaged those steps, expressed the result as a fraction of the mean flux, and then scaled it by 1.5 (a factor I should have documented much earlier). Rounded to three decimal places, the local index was 0.042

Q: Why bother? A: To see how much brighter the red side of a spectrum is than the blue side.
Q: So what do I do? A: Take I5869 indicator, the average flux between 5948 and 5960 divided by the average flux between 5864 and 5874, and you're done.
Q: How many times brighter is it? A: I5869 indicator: 1.01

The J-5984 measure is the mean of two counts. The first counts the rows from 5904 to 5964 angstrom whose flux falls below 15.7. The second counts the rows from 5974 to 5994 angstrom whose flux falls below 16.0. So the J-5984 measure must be 2.0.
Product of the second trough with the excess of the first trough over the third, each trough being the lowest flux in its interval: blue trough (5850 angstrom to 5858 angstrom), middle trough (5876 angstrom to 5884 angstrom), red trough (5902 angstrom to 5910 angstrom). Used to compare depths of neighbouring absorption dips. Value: -23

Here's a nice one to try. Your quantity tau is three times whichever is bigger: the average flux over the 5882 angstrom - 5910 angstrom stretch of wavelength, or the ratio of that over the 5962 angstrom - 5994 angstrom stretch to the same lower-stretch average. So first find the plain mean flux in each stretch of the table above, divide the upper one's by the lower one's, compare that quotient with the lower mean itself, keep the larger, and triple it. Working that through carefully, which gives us 42.6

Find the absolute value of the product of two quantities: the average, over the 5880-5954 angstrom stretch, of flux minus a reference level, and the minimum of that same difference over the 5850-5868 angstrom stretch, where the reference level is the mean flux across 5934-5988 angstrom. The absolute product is 2.5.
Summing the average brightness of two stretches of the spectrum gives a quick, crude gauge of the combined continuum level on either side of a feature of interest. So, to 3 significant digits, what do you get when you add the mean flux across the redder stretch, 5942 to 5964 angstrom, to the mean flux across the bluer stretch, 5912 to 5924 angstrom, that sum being 33.3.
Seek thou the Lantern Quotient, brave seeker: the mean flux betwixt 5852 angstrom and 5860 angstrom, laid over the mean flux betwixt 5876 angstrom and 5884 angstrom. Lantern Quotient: 1.00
